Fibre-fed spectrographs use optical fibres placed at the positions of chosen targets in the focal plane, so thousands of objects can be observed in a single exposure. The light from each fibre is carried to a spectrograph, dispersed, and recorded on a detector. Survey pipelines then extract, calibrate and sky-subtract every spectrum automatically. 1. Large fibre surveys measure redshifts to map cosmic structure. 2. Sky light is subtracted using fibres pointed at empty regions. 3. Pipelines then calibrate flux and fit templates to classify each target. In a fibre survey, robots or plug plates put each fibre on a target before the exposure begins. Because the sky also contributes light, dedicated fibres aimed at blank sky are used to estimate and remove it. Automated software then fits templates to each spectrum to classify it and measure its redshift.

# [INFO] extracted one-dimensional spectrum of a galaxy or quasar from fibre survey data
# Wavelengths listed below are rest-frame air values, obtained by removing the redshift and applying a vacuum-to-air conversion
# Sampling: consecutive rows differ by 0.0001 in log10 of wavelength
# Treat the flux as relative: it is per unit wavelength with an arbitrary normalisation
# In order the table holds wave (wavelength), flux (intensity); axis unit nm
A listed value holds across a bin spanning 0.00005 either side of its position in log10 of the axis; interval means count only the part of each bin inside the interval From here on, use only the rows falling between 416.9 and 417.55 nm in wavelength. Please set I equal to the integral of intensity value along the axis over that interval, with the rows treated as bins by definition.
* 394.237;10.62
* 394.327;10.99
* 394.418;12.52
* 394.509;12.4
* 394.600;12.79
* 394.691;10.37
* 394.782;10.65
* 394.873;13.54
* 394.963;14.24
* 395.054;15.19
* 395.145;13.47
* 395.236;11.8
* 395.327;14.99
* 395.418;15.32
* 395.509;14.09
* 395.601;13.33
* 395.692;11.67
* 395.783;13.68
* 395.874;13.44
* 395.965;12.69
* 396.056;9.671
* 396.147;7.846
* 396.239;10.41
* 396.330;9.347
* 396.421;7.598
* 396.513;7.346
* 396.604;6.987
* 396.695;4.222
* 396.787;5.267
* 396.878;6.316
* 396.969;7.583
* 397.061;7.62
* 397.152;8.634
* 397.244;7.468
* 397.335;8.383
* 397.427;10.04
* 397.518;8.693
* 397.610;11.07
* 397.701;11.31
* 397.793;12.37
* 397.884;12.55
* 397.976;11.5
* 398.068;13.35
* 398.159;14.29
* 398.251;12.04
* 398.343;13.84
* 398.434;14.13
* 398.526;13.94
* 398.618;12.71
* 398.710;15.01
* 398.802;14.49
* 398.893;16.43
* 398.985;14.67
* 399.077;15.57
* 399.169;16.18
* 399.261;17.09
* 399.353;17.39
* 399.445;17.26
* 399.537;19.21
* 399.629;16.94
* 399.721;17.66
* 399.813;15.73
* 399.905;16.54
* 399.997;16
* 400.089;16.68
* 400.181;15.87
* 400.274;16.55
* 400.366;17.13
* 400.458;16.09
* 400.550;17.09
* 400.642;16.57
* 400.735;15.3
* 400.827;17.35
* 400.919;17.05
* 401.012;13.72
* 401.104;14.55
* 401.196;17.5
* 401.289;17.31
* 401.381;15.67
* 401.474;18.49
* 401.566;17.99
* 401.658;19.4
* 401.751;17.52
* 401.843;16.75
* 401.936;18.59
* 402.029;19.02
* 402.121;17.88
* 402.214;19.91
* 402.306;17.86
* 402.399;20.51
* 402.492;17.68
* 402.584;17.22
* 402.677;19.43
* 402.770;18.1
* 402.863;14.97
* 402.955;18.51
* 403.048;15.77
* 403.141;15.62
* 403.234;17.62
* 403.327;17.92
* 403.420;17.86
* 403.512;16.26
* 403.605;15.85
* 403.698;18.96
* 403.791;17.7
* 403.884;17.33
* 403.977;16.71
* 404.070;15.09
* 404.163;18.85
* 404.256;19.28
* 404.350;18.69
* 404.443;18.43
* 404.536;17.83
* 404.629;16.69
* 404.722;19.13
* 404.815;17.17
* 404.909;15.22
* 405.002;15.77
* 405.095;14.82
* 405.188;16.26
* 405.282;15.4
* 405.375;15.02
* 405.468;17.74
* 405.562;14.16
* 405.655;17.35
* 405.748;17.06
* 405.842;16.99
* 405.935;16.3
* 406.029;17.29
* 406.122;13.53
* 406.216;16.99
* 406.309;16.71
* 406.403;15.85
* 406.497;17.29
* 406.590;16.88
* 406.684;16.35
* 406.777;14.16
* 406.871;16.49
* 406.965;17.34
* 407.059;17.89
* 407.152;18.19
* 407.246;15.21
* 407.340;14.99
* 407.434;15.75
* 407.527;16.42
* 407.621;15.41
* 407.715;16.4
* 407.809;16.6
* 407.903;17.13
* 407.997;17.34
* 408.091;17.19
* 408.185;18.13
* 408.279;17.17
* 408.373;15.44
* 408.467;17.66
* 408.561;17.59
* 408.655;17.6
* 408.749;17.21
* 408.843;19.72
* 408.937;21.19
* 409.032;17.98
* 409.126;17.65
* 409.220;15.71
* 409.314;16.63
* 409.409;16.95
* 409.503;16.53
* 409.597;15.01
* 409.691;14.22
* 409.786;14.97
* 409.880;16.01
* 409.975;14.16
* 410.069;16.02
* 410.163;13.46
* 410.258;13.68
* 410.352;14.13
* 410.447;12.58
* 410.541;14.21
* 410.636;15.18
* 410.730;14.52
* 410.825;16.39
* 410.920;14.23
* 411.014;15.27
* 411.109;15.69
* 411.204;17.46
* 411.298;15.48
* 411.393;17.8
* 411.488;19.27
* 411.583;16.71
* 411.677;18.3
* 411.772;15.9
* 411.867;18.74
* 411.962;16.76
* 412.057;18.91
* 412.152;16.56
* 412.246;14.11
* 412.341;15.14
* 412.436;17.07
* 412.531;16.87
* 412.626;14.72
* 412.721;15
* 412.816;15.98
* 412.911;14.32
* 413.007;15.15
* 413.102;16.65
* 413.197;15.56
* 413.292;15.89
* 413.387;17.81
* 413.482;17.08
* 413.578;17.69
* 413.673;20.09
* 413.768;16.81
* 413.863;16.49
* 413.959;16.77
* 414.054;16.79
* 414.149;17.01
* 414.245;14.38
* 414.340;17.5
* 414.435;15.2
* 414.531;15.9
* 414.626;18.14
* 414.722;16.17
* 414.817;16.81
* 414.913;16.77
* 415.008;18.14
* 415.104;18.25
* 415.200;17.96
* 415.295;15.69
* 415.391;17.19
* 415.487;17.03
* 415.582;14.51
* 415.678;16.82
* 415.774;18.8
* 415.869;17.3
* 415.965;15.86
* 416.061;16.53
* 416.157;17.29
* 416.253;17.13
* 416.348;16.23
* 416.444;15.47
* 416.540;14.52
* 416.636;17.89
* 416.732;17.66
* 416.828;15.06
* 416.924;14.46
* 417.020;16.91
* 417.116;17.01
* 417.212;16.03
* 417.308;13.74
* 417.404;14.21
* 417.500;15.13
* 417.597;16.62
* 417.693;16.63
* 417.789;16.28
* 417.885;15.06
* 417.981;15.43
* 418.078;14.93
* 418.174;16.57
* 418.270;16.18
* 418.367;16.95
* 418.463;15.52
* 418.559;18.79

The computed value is 10.0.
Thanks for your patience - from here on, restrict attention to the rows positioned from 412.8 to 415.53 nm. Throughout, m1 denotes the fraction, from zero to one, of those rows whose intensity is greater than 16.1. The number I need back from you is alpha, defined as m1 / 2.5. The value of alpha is 0.276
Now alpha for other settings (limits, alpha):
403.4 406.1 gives 0.290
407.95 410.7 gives 0.207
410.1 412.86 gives 0.166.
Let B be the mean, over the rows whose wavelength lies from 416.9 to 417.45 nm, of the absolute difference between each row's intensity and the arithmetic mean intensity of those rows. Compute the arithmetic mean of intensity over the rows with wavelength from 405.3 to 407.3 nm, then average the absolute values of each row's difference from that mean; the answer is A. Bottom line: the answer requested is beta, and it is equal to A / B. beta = 0.82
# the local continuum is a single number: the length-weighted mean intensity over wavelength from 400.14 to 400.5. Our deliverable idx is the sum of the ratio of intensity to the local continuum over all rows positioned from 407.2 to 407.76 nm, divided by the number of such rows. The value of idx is 0.96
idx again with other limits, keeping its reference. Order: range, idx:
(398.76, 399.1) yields 0.93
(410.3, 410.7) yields 0.86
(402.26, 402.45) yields 1.17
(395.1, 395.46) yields 0.85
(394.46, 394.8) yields 0.70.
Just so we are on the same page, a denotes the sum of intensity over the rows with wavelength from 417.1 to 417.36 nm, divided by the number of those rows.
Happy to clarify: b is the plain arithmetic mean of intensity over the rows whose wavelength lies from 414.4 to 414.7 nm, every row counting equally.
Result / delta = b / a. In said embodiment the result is 1.05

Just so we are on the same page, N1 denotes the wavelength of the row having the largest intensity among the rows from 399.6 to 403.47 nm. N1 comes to 402.399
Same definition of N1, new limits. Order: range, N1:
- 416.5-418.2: 416.636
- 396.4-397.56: 397.427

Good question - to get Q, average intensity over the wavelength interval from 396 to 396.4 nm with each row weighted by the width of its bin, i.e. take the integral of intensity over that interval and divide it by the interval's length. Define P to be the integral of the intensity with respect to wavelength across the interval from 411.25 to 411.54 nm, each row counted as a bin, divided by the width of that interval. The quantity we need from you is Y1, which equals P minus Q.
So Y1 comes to 8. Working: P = 17.5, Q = 9.3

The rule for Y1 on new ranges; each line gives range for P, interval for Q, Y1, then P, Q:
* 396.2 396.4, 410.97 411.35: -6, 9.6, 16.0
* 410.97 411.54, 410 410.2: 2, 16.8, 14.8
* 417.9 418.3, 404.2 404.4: -3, 15.7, 18.9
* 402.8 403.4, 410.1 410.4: 3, 16.8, 13.9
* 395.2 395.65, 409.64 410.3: -1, 13.9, 14.6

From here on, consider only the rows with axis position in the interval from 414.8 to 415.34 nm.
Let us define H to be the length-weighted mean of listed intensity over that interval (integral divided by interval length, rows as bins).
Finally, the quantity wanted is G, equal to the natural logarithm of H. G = 2.85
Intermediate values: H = 17.30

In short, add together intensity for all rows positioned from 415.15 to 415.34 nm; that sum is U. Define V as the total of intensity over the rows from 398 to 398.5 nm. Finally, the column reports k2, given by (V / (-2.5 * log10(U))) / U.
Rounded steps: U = 34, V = 68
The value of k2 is -0.53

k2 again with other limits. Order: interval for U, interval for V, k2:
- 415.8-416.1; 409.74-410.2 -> -0.35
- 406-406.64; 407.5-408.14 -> -0.20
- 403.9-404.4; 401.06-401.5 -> -0.19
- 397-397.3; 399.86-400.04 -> -0.40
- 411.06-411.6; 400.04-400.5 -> -0.16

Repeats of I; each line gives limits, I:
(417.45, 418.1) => 10.2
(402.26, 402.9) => 11.5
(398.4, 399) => 8.7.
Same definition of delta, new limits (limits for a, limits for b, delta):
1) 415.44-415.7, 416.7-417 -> 0.98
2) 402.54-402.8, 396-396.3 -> 0.51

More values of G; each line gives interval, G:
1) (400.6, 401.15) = 2.76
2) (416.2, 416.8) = 2.80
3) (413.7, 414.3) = 2.80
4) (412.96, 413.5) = 2.79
